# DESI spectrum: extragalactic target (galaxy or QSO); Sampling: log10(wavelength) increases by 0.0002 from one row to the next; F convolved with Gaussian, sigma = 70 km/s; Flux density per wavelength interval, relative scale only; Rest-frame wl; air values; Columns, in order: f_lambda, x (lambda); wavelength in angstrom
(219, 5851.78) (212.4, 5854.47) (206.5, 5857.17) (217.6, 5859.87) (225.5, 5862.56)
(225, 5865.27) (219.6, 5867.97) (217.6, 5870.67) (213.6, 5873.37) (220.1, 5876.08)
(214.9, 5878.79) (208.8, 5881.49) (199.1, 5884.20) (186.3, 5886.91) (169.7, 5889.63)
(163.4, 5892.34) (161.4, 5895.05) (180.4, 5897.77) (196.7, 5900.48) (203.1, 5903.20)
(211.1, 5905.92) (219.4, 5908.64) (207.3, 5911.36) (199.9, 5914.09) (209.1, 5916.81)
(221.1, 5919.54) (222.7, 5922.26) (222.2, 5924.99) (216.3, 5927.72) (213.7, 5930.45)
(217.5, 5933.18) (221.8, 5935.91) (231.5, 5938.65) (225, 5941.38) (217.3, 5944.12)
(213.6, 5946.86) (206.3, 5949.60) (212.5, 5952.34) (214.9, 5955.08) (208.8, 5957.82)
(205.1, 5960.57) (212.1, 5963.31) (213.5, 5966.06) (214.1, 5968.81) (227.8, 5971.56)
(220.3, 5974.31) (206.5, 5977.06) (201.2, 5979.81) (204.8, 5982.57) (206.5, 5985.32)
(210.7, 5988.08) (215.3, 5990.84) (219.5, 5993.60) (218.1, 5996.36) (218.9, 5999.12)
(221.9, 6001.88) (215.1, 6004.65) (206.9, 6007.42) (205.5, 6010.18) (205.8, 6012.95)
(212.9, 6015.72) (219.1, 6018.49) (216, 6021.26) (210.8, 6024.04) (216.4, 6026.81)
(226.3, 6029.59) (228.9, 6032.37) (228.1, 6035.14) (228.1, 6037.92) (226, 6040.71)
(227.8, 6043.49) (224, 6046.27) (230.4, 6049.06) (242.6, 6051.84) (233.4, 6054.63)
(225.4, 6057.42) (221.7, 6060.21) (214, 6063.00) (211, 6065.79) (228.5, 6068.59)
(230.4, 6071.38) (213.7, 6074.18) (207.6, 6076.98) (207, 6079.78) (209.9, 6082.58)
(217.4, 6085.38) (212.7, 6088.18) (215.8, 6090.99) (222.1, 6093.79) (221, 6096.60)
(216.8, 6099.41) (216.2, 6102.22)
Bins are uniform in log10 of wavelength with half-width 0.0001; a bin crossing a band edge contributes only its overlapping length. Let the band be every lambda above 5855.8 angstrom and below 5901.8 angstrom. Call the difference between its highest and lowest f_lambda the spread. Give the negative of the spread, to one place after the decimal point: -64.1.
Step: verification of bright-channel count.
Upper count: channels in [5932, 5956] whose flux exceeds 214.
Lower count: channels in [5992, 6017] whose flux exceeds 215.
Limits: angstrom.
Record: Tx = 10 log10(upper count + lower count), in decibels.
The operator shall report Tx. 10.4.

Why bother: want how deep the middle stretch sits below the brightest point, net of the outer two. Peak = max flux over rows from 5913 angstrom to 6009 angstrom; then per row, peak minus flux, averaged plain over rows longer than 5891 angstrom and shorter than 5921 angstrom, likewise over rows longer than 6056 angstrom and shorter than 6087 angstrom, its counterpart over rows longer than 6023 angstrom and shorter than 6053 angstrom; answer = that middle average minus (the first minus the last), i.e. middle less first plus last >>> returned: -14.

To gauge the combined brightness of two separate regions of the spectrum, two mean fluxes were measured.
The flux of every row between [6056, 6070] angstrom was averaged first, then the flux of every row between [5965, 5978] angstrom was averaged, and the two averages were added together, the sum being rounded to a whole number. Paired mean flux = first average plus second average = 437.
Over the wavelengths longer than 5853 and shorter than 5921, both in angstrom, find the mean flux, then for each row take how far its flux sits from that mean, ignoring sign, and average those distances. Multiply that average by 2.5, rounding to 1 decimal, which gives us 35.9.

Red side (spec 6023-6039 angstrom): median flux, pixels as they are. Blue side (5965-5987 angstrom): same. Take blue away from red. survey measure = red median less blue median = 17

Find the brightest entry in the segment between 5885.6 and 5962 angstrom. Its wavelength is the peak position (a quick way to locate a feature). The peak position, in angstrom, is 5938.65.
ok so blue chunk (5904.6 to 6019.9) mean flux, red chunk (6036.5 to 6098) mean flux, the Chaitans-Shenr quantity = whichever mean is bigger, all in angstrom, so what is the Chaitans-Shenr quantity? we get 221.4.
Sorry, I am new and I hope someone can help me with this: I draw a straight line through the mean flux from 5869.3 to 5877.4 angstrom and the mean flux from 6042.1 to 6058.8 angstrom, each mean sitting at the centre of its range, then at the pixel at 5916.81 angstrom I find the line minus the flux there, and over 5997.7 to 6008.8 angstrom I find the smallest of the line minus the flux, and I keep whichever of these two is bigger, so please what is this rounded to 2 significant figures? 11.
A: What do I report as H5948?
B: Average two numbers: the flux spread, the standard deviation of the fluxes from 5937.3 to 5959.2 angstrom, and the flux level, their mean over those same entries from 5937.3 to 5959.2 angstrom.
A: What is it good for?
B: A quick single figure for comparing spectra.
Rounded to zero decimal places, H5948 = 112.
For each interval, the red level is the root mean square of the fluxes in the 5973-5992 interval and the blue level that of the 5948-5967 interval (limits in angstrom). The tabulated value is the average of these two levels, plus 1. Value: 211.0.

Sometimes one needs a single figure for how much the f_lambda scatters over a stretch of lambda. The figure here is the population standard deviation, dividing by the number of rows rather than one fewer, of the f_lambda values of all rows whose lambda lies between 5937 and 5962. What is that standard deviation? 8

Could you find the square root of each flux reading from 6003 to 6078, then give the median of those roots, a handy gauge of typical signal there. 14.9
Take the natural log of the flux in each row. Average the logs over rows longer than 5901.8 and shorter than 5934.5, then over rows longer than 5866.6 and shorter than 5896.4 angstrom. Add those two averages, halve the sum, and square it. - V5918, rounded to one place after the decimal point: 28.3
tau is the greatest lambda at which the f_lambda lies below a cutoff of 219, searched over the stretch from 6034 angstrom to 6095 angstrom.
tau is 6090.99 angstrom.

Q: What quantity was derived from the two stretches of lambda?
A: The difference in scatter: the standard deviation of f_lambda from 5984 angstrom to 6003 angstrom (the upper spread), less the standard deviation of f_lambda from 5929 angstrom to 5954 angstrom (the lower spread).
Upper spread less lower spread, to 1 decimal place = -2.0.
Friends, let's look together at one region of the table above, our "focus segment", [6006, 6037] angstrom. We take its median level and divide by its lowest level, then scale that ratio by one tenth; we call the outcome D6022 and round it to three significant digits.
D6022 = 0.105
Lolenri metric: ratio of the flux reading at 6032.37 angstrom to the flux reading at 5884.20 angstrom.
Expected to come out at 1.15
